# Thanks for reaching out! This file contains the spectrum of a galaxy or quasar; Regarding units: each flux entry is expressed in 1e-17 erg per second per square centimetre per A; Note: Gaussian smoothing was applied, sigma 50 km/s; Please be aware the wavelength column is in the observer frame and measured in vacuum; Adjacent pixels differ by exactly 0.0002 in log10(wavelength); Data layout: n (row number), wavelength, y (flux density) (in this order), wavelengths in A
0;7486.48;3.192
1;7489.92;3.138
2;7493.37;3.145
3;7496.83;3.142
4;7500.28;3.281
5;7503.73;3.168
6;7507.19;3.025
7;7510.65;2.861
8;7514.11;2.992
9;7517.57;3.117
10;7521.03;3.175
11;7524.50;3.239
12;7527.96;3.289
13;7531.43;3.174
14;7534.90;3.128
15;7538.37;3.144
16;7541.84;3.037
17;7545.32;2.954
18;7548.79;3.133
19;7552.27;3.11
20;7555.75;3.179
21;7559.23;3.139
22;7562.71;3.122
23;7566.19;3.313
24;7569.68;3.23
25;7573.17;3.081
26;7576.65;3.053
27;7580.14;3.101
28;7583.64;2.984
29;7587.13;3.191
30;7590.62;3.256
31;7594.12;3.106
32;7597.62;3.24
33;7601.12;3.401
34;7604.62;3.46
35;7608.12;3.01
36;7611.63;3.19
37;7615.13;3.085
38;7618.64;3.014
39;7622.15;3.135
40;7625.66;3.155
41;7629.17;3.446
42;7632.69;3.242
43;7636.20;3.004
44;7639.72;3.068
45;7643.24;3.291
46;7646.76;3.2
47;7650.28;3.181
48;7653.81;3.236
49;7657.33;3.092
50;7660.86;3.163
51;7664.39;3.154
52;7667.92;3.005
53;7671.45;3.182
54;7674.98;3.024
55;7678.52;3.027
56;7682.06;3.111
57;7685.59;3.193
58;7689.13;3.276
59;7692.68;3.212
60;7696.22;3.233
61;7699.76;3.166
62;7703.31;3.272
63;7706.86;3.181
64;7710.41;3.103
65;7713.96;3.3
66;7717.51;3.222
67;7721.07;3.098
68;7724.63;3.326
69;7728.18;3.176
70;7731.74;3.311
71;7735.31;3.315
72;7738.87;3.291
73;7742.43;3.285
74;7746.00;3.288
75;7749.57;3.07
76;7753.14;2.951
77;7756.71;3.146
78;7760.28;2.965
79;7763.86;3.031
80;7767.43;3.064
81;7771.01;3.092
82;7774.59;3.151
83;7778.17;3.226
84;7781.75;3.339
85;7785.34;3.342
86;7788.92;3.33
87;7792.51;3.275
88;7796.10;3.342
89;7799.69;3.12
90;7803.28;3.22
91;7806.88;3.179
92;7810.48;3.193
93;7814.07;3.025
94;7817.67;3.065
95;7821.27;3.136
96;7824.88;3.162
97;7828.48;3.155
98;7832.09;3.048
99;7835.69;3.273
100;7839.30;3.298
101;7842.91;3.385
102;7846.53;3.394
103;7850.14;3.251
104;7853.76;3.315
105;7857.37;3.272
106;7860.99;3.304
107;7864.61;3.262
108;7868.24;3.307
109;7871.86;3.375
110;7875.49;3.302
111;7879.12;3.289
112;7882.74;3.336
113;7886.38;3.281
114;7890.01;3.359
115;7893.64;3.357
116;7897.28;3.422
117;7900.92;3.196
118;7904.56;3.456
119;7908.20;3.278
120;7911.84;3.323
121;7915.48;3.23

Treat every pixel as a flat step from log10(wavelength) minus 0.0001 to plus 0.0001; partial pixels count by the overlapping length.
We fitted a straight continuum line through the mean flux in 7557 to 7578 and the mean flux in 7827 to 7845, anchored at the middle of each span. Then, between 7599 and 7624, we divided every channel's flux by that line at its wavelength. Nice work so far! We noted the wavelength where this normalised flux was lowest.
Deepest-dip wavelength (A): 7608.12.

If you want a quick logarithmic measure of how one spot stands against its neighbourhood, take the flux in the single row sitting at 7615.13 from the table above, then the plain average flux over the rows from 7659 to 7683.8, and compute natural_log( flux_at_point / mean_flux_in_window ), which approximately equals 0.00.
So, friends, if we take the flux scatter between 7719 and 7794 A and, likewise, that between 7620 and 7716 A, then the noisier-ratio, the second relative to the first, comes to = 0.79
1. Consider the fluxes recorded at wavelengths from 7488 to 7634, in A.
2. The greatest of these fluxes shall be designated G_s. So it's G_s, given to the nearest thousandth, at 3.460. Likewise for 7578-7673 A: 3.460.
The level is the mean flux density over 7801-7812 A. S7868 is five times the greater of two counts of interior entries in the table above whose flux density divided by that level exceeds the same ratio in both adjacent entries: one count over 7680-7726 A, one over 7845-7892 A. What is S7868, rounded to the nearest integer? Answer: 20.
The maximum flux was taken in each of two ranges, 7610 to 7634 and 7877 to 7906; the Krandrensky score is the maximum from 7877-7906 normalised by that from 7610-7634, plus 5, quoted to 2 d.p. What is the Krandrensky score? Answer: 6.00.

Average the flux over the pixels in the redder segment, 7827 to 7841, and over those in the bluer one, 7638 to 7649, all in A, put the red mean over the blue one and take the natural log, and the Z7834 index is 0.00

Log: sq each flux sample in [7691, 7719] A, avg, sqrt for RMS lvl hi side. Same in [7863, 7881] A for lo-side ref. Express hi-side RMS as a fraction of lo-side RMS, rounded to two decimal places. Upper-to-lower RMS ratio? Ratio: 0.97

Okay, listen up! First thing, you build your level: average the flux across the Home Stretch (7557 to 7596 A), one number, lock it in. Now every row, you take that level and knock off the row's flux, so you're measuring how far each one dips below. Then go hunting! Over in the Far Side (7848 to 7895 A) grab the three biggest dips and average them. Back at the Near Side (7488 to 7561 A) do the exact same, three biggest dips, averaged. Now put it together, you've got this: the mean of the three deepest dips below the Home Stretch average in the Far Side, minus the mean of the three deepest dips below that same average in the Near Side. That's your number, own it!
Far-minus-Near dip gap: -0.33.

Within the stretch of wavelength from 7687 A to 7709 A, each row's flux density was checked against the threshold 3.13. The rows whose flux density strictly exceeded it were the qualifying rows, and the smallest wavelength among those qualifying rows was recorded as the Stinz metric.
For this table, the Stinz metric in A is 7689.13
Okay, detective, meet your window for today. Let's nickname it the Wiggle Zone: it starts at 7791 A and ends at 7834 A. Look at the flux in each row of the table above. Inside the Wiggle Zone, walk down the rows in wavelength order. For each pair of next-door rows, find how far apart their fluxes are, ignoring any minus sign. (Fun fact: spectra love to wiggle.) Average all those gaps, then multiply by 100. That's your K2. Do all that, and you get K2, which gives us 7.8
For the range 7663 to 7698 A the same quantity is 9.1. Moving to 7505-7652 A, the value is 11.6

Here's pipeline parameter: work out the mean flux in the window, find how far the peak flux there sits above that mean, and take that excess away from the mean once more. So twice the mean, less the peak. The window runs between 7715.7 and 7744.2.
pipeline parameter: 3.18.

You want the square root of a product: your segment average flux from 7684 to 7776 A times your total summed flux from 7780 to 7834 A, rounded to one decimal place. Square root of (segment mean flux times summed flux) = 12.3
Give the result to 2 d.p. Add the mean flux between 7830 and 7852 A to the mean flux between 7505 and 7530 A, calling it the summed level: 6.37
